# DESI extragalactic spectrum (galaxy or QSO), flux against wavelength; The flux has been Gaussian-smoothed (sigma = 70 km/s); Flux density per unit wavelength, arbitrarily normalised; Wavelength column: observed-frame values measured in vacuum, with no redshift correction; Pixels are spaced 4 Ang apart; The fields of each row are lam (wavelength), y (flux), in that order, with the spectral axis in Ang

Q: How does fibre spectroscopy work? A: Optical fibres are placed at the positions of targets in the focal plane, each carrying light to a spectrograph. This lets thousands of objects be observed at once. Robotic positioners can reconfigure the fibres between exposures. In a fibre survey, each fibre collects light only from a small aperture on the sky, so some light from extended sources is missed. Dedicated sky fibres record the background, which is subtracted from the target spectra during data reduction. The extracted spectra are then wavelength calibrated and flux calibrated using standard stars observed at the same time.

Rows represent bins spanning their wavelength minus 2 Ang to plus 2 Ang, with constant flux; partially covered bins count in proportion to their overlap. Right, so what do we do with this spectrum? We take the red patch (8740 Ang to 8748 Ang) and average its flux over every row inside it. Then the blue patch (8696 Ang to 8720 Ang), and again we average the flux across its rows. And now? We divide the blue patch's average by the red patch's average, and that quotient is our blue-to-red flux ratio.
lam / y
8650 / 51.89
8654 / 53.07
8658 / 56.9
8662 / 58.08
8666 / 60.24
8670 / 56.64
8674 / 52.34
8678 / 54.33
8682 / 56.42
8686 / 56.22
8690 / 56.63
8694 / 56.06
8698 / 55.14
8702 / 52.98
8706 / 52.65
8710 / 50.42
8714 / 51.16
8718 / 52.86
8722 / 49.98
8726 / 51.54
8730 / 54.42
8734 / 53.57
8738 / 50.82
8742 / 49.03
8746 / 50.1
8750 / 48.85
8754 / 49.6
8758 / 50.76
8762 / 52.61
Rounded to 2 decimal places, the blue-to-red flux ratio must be 1.06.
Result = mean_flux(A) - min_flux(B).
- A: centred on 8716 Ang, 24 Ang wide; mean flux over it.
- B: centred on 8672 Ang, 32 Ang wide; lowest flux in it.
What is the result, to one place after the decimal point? -0.9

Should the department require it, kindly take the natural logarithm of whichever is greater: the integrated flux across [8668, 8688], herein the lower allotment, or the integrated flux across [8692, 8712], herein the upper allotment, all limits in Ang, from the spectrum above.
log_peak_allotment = 7.01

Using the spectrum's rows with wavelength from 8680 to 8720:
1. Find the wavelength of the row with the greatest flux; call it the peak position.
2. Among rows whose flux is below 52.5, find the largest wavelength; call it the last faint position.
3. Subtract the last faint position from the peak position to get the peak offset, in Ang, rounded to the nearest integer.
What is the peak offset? -24 Ang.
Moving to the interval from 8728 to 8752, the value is -20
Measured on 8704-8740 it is -8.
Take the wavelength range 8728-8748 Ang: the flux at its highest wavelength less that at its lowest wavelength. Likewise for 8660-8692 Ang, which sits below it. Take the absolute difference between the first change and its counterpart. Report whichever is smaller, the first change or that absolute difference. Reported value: -4.3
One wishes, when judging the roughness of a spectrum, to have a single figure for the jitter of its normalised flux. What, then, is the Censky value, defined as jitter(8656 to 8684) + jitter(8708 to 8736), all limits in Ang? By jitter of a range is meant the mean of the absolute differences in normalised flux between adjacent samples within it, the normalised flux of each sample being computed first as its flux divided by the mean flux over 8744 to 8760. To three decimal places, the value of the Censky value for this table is 0.087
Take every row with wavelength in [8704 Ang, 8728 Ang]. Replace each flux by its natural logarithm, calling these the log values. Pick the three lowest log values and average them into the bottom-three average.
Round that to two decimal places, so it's 3.92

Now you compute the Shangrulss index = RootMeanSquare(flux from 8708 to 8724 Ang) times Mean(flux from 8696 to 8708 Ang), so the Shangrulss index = 2739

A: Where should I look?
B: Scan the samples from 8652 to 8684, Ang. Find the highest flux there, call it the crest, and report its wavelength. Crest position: 8666 Ang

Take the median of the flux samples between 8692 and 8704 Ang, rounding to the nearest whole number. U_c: 55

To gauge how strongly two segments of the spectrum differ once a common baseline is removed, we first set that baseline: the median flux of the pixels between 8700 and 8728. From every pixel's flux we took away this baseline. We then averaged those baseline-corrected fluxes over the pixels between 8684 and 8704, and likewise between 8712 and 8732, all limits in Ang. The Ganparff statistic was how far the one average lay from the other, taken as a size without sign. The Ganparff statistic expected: 3.4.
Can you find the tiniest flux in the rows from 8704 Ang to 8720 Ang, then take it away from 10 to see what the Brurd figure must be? -40.4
